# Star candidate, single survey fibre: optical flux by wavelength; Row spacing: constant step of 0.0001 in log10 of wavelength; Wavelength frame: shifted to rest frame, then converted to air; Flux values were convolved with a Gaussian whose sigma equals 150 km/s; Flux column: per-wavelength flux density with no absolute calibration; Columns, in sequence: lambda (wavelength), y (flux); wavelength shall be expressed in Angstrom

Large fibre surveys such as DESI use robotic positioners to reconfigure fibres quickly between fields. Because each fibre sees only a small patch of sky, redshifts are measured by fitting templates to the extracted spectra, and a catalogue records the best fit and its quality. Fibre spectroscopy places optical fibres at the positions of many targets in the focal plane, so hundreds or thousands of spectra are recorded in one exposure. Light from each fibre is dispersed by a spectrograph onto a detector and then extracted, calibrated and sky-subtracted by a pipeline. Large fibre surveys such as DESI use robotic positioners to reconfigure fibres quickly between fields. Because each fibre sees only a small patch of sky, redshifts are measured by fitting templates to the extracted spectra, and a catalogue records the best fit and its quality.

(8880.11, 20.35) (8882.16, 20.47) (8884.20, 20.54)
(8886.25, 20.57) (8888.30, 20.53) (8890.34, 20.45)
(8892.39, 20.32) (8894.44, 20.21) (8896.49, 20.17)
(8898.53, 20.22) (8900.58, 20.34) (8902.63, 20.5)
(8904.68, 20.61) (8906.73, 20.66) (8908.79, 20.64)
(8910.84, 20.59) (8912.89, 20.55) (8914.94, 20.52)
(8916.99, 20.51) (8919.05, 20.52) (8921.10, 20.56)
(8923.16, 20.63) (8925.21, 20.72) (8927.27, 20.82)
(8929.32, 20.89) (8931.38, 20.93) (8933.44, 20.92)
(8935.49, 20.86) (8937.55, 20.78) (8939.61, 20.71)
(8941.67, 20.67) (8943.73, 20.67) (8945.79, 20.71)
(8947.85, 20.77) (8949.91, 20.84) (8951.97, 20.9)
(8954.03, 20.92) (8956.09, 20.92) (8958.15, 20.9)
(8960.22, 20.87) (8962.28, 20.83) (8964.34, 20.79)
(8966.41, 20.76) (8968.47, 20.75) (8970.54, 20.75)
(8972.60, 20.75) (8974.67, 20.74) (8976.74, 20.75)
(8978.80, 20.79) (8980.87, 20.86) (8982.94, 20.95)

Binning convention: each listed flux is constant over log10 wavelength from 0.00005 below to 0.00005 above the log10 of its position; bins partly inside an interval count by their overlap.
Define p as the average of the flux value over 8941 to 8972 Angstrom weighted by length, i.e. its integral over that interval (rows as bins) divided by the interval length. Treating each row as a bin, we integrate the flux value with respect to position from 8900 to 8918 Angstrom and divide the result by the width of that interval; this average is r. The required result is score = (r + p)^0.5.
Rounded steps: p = 20.81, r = 20.6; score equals 6.43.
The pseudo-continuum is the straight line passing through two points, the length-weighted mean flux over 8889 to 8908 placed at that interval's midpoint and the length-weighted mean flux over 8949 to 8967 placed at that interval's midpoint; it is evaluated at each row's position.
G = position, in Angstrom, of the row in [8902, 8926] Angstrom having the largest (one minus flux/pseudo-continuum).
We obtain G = 8919.05 Angstrom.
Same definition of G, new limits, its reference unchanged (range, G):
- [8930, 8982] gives 8976.74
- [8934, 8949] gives 8943.73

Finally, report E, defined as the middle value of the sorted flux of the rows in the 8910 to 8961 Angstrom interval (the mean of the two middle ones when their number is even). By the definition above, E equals 20.8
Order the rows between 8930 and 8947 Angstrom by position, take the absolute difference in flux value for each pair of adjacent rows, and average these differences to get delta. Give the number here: 0.043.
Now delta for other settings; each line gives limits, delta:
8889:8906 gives 0.103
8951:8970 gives 0.024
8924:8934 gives 0.055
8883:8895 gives 0.078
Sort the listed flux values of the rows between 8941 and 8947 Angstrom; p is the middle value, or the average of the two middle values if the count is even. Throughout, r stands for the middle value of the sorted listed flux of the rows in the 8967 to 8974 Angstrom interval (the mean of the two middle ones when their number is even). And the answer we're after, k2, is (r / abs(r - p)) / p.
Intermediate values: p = 20.67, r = 20.75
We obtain 12.5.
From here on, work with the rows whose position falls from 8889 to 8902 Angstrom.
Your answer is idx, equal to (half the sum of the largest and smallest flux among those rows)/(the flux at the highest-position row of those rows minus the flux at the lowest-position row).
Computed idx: -185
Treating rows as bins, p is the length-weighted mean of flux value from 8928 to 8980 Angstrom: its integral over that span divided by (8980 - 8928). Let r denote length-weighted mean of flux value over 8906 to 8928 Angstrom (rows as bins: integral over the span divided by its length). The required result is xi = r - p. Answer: -0.2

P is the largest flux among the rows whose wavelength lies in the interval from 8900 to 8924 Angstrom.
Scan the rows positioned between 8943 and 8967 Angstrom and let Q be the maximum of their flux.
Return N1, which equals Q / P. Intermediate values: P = 20.66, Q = 20.92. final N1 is 1.01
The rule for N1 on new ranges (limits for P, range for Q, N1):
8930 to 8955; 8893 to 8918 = 0.99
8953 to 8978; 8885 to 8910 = 0.99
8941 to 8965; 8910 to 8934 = 1.00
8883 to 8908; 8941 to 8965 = 1.01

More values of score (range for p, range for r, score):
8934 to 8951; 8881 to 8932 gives 6.43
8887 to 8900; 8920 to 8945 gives 6.41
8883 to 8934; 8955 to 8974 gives 6.43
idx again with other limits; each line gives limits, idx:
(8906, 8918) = -137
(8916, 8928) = 67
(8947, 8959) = 160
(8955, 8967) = -130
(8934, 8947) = -138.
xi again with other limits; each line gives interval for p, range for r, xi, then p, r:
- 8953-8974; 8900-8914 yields -0.3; 20.8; 20.6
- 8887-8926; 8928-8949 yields 0.3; 20.5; 20.8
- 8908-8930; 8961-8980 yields 0.1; 20.6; 20.8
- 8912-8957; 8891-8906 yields -0.4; 20.7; 20.3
